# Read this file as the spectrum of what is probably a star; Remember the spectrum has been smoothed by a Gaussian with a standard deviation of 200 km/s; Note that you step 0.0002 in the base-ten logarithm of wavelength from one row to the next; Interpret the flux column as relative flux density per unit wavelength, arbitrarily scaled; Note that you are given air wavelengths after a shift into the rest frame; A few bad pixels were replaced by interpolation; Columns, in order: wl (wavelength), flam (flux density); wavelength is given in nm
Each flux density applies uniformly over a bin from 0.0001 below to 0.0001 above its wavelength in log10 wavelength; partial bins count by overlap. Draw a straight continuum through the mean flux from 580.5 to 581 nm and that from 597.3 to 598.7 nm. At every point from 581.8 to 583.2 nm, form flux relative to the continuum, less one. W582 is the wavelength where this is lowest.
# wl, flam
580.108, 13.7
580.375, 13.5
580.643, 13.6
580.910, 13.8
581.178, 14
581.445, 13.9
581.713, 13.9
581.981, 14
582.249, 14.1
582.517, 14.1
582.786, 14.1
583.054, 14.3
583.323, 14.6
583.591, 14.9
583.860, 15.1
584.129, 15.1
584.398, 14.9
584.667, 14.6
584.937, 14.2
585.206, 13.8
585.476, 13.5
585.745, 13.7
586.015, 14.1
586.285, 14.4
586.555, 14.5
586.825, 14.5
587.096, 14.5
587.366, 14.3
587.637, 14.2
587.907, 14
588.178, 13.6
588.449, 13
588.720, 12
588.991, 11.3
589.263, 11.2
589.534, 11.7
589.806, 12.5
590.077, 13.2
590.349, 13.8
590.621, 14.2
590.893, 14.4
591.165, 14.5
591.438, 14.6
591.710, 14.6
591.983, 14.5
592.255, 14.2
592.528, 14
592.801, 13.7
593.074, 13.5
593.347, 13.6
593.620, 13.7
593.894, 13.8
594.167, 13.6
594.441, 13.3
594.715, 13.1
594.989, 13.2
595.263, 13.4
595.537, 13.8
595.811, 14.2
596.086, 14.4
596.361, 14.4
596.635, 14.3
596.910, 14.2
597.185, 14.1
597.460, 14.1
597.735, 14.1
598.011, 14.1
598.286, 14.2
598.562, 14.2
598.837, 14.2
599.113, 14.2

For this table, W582 581.981 nm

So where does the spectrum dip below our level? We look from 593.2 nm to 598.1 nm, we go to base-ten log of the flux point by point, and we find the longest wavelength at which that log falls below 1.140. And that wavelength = 595.537 nm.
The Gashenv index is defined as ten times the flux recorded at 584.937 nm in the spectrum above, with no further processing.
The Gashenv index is 142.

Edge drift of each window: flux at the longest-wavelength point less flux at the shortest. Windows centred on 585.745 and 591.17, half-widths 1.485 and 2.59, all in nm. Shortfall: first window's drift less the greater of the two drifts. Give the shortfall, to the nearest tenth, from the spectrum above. -2.1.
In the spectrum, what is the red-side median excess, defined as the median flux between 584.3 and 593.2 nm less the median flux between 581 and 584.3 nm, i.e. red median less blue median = 0.00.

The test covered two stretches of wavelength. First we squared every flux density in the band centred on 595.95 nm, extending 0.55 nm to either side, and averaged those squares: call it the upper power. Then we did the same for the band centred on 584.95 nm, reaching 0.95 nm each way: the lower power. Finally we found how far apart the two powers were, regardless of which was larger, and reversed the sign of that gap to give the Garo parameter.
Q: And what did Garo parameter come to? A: -2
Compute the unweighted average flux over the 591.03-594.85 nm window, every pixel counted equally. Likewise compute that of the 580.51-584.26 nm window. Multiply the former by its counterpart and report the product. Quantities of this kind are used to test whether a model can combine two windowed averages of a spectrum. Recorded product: 198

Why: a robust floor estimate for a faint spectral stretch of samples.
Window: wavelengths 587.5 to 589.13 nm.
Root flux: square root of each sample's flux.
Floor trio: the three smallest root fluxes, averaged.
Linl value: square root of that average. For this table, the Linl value 1.86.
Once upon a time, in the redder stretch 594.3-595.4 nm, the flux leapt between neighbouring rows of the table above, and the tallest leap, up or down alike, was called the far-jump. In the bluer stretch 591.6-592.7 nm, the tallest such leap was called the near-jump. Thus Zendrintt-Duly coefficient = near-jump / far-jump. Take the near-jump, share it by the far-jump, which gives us 1.5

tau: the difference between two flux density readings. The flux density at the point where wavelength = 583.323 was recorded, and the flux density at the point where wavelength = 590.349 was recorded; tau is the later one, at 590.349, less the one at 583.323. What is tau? -0.8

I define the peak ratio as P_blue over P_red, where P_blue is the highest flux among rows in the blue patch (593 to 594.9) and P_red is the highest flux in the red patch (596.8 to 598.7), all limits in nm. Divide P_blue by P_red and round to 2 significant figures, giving 0.97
